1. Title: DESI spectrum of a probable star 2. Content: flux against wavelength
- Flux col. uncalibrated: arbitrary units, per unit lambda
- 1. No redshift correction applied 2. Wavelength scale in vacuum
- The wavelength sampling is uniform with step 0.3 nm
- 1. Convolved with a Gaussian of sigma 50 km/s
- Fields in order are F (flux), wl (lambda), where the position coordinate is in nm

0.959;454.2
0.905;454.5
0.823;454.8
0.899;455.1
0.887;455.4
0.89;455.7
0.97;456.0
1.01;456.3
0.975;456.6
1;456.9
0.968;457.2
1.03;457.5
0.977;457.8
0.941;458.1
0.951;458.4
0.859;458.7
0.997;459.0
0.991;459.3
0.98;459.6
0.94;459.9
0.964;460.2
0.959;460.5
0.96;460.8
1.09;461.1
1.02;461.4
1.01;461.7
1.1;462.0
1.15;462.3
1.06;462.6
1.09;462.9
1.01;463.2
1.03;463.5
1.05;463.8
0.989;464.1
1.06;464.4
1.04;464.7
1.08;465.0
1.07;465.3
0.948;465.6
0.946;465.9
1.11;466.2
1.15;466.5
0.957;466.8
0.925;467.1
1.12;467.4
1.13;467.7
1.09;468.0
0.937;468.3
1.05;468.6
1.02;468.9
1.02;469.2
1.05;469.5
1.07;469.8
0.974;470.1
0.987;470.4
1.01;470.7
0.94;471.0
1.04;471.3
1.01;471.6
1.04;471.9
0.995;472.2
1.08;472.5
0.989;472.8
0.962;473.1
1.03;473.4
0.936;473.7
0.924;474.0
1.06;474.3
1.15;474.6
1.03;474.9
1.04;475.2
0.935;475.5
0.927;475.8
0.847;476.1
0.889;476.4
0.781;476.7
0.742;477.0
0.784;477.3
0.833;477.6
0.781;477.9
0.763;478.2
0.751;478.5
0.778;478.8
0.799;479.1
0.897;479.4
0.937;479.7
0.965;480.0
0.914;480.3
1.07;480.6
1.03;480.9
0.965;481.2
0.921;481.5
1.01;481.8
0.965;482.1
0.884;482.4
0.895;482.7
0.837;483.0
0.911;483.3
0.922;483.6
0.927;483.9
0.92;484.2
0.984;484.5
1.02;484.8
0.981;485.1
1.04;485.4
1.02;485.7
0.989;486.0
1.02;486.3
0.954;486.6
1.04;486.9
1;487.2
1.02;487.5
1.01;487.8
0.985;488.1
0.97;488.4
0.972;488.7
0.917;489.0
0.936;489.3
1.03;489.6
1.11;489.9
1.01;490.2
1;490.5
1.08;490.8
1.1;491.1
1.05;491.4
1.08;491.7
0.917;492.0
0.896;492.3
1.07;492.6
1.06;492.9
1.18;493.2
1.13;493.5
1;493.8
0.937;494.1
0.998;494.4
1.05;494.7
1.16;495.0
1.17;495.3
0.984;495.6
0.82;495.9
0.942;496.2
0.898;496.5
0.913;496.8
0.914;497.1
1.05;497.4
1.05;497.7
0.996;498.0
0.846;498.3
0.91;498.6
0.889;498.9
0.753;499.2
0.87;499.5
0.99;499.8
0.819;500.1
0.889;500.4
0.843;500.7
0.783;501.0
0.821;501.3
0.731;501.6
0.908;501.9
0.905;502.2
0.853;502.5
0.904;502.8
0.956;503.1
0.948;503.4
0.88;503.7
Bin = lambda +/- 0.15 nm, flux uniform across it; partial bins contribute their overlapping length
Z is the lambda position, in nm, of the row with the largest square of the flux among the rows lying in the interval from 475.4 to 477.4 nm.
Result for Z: 475.5 nm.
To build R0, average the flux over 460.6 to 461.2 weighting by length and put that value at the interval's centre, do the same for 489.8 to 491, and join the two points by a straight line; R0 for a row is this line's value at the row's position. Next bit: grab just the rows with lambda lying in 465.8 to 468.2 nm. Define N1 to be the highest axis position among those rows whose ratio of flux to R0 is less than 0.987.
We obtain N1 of 467.1 nm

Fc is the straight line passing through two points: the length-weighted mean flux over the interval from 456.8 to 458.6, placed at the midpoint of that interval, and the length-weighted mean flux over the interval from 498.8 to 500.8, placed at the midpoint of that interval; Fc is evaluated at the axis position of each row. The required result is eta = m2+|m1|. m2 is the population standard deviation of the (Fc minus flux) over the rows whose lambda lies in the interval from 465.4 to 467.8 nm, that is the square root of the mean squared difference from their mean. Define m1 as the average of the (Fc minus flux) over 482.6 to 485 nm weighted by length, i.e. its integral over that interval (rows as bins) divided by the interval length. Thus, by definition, 0.116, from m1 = -0.02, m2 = 0.09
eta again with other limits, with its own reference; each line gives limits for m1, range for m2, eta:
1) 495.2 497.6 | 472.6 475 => 0.156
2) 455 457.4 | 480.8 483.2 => 0.085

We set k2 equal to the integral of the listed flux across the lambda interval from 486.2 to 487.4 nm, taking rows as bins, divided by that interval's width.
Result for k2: 1.00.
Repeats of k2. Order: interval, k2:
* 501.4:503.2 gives 0.87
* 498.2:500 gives 0.88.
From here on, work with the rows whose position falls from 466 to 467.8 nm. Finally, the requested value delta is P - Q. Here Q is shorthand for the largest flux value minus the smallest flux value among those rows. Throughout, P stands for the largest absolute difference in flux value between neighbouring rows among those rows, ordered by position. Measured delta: -0.03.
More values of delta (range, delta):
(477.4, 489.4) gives -0.16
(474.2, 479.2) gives -0.29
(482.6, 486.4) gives -0.13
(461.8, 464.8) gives -0.07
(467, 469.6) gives -0.01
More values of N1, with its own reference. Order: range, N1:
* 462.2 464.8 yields 464.1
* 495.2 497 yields 496.8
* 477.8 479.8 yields 479.7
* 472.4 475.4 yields 474.0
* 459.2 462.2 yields 460.8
